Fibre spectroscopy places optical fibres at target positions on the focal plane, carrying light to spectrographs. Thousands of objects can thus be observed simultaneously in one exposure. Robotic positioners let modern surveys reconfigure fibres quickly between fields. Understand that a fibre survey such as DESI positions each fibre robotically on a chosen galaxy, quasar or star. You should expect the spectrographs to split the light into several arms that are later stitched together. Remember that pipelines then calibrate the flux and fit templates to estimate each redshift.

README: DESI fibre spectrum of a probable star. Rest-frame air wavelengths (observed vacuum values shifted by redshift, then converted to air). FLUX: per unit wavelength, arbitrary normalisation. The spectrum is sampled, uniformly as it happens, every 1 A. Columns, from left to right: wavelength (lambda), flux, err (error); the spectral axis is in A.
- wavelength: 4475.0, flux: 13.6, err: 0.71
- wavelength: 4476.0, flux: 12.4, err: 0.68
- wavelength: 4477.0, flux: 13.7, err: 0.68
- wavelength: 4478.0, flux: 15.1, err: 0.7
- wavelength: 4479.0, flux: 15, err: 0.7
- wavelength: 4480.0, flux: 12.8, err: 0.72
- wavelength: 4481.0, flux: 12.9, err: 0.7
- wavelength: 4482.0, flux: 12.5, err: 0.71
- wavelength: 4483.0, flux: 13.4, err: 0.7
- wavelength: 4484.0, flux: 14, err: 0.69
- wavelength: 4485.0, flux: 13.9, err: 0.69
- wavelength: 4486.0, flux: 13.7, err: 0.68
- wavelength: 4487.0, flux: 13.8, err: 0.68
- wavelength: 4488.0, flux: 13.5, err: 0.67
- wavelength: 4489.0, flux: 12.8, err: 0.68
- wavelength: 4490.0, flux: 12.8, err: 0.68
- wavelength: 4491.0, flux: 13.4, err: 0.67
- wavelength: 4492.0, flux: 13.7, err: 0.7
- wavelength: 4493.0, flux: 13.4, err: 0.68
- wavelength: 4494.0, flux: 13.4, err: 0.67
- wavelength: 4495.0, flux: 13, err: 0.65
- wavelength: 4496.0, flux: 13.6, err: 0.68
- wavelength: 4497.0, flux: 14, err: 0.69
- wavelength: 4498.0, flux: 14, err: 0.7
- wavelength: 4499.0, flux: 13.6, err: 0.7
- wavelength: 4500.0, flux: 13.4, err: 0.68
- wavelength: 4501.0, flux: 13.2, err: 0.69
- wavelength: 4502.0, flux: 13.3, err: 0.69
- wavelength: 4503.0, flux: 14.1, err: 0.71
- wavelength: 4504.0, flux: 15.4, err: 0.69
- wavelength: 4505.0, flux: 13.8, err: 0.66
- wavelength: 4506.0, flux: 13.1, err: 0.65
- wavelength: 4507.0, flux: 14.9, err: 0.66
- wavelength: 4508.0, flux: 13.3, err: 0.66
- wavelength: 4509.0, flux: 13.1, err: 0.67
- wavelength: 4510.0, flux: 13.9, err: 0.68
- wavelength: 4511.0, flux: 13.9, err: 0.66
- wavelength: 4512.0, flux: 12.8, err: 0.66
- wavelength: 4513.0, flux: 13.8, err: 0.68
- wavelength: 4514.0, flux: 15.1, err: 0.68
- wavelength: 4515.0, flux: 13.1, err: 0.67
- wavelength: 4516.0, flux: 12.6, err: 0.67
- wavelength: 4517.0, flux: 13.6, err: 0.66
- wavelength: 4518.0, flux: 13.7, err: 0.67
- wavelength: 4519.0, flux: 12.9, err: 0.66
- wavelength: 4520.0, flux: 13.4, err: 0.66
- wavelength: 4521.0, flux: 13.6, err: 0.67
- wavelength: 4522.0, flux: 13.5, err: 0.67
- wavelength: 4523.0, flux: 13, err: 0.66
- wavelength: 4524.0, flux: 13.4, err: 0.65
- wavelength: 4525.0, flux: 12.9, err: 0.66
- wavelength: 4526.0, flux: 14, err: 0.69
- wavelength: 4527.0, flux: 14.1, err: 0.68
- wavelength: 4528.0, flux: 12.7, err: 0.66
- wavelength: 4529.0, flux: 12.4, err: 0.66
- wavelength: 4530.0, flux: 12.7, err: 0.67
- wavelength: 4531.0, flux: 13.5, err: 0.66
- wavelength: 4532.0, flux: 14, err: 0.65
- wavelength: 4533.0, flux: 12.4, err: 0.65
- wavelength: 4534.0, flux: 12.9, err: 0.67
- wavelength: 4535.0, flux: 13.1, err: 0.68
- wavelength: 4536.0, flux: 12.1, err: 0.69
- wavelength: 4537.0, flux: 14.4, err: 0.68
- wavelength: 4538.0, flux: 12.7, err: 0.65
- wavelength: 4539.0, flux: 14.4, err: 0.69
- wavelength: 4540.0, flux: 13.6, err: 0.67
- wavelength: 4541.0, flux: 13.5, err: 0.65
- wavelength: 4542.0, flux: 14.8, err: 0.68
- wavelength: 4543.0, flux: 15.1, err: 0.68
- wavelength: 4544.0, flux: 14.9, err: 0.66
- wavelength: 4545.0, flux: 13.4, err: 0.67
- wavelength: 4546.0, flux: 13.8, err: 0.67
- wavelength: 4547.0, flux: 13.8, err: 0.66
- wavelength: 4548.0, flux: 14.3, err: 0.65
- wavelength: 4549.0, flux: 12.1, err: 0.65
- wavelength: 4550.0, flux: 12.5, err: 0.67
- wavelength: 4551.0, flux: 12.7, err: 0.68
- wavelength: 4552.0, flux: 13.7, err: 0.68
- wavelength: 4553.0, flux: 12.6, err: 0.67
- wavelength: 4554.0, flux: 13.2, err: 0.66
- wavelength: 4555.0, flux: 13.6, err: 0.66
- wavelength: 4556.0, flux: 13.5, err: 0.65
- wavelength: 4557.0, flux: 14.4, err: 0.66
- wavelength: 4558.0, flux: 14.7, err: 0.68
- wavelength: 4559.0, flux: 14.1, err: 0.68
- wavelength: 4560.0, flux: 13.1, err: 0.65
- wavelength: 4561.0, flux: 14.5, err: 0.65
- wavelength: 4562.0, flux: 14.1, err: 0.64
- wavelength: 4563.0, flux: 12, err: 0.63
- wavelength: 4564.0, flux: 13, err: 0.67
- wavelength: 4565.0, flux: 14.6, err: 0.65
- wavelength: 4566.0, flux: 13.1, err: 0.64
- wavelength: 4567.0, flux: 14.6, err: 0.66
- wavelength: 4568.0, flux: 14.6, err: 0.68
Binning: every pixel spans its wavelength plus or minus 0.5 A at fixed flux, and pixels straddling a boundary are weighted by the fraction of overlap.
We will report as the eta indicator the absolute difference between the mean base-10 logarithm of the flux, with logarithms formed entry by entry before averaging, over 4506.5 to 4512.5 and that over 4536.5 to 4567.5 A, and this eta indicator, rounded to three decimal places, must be 0.001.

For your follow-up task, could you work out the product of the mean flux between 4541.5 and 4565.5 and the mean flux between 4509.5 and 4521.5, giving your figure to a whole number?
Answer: 185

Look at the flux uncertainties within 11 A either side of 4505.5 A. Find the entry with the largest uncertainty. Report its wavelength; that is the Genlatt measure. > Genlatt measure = 4503.0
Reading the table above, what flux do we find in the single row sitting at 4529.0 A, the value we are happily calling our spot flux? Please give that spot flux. 12.4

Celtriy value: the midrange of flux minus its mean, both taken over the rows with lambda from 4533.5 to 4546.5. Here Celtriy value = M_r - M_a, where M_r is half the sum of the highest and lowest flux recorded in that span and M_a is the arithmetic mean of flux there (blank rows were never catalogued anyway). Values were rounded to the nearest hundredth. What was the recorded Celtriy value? -0.15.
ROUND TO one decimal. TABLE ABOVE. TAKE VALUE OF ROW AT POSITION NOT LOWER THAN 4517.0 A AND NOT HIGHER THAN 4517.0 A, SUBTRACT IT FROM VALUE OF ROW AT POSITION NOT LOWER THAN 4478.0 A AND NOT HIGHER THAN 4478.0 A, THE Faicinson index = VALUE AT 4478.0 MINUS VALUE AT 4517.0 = 1.5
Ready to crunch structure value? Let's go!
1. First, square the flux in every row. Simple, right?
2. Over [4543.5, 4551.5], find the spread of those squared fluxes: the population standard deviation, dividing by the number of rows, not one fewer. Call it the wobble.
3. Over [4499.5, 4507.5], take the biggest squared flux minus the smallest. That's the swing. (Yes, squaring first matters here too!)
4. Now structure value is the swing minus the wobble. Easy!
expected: 42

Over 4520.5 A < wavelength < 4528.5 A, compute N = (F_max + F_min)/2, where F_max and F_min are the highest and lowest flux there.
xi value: 13.4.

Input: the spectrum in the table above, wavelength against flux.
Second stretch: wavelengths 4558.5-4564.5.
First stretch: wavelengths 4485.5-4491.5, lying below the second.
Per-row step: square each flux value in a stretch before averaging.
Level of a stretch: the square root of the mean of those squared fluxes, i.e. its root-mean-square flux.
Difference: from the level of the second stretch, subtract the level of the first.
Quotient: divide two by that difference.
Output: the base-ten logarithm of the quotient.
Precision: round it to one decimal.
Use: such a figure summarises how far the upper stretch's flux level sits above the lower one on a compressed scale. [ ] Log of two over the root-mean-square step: 1.1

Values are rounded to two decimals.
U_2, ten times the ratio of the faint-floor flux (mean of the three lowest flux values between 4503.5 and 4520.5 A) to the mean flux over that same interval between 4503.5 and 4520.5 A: 9.34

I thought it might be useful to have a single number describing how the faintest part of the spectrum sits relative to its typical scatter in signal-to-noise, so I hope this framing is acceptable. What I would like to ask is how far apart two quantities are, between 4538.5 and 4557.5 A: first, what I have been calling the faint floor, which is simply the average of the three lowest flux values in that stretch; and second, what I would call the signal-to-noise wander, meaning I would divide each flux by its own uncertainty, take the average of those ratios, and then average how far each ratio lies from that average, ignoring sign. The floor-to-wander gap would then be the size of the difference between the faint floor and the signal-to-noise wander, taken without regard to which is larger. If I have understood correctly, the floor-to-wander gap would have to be 11.4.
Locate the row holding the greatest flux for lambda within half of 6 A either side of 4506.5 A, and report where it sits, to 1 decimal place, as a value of 4504.0 A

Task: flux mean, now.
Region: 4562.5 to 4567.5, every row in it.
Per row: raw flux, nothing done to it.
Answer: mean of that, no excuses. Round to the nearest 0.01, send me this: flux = 13.46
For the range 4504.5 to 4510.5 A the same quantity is 13.68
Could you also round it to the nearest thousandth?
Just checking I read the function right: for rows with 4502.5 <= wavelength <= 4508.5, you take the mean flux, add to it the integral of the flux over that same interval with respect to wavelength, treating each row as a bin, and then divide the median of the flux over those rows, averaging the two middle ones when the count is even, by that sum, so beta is 0.141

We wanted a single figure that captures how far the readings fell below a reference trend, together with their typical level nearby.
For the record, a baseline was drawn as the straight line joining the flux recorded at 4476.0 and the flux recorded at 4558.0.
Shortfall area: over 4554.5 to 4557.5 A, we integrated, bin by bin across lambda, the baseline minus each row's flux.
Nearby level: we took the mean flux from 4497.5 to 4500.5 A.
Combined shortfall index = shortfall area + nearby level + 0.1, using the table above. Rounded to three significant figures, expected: 16.2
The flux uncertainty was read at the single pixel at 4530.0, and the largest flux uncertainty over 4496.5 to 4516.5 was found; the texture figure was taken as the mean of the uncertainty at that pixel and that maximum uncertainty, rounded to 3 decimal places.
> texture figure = 0.690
